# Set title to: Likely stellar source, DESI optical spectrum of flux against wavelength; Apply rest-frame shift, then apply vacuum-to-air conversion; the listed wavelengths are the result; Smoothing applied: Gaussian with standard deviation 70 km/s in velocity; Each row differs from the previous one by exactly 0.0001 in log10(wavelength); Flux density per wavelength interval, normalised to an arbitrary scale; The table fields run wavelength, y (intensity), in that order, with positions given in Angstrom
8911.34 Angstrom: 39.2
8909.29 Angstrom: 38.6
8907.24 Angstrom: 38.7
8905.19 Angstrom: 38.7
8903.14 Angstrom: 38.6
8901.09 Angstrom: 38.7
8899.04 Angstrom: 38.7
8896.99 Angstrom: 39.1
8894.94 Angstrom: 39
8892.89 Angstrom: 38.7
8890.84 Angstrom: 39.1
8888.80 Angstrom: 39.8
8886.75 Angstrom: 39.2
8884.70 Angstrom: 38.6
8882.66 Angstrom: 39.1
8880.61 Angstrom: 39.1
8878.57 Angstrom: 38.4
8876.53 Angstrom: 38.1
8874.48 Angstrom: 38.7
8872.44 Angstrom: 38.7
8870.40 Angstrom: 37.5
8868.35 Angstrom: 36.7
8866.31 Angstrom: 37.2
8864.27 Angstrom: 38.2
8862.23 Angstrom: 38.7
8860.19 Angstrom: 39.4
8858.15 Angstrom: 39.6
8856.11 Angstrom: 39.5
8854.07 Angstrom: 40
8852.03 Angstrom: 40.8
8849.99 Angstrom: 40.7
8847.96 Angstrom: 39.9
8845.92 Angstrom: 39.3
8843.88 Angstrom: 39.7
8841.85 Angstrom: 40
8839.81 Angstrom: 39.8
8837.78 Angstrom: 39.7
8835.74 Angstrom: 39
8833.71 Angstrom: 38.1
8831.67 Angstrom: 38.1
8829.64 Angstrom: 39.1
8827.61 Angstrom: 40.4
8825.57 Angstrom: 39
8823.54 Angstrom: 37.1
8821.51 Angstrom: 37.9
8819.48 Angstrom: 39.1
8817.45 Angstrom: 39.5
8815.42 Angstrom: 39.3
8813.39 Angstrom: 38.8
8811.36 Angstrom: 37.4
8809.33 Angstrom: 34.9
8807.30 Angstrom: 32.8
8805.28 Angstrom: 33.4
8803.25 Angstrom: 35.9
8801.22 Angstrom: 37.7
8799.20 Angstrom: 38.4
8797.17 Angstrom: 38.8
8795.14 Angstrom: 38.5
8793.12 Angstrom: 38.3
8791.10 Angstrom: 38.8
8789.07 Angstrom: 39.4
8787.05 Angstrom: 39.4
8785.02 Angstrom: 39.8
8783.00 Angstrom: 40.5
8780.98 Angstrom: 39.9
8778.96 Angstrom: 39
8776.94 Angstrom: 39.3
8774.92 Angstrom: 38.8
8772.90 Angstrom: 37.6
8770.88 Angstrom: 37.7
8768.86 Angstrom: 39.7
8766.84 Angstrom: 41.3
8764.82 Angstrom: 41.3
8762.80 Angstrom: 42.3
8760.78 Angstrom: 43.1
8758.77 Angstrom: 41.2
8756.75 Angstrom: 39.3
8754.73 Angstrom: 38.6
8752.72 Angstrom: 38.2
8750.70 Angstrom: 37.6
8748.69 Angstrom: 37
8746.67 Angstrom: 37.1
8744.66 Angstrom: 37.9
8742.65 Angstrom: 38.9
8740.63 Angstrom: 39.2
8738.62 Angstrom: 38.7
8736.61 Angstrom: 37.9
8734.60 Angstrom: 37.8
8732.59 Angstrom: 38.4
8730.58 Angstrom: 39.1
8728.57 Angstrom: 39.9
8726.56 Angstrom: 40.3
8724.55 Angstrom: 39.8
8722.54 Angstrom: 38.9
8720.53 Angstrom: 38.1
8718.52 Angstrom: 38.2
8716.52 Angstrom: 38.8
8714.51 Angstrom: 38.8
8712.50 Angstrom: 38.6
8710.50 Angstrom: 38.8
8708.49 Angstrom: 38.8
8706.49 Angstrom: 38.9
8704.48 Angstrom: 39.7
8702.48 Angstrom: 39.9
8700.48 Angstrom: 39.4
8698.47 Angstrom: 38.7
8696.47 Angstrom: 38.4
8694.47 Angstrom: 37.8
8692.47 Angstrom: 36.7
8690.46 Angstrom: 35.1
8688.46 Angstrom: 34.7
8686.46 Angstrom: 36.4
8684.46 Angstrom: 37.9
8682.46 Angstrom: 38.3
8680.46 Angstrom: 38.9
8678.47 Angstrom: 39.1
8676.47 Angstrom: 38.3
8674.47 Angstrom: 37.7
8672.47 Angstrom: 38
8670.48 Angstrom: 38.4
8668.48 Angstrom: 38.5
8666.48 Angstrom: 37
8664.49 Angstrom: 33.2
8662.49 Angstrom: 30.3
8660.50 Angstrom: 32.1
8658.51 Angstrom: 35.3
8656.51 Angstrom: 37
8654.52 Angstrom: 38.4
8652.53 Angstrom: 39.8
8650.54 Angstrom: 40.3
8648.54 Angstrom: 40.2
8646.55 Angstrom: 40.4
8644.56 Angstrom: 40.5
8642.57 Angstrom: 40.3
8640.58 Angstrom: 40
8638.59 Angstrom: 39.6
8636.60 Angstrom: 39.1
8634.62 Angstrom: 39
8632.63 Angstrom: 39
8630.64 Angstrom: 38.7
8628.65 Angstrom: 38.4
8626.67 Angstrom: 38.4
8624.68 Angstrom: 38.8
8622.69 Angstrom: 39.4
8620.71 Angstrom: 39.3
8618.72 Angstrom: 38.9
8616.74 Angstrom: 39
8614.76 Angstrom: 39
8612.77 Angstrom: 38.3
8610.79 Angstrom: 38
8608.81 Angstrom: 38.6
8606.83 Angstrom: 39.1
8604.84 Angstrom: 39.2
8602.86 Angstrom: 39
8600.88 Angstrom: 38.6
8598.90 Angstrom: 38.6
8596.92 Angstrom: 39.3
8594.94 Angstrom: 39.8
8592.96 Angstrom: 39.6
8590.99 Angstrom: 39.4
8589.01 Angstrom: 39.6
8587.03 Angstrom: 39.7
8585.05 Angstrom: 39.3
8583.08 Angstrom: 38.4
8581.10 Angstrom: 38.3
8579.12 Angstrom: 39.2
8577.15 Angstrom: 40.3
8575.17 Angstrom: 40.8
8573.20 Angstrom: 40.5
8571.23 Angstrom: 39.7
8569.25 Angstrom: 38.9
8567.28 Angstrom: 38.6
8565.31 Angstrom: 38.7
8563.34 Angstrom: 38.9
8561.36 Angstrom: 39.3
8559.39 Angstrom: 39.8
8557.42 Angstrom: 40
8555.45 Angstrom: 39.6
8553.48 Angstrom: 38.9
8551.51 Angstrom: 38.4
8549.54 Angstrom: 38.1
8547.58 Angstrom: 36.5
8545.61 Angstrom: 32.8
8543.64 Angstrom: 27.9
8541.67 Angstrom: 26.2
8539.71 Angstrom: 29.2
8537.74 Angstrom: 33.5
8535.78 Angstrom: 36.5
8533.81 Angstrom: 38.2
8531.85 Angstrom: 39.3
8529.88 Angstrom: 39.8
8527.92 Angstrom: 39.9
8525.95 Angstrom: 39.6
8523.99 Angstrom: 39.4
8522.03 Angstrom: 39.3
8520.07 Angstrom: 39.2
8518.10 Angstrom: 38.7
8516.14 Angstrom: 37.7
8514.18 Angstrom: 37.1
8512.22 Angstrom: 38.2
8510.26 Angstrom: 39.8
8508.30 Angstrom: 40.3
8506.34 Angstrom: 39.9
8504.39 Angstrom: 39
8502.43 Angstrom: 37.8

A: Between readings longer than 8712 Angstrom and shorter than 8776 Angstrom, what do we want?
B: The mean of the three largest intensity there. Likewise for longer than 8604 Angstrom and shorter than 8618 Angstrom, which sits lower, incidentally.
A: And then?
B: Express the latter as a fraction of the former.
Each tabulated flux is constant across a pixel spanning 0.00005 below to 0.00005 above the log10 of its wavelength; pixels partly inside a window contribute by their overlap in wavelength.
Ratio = 0.93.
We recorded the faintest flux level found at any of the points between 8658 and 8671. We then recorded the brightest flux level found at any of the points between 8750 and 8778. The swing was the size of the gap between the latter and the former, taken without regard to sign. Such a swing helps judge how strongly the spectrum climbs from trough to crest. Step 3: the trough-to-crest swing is 13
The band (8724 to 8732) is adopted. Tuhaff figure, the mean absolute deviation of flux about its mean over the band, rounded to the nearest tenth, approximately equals 0.3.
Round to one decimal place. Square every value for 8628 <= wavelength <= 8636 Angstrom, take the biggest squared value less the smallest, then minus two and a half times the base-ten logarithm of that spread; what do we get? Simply -4.2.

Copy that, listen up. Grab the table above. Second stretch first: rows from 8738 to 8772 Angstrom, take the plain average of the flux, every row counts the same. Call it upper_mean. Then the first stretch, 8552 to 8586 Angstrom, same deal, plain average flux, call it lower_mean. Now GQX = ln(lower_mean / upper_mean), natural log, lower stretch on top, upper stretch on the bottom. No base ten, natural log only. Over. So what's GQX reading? 0.00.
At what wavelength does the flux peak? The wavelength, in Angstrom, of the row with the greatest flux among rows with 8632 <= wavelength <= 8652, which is 8644.56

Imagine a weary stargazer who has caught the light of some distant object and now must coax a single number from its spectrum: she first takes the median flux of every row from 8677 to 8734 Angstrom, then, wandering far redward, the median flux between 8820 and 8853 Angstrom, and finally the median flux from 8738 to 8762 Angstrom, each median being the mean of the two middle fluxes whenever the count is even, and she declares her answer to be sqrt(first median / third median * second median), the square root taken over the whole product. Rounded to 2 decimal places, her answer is 6.30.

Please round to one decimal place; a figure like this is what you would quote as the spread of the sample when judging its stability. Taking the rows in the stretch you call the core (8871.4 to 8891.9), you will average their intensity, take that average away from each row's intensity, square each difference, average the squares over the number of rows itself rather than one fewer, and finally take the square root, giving 0.5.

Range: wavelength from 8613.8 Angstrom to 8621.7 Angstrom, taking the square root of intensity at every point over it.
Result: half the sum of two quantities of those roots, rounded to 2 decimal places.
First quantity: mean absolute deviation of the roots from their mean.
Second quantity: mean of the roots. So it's 3.13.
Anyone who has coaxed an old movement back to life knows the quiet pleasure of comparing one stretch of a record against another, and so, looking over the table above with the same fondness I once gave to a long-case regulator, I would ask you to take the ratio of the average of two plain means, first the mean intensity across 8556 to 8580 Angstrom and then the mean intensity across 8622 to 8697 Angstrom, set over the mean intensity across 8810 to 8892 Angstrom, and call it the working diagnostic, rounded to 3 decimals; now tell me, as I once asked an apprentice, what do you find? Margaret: 0.994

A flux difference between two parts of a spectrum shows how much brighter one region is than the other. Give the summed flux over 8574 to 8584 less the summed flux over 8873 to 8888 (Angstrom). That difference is -74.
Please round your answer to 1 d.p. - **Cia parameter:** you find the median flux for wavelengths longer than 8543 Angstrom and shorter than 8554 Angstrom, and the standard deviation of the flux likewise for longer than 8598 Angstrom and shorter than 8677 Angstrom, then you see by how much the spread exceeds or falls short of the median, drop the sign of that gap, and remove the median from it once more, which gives -2.1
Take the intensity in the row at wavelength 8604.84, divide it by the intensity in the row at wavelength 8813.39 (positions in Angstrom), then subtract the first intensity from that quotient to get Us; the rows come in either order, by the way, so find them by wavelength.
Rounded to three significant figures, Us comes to -38.2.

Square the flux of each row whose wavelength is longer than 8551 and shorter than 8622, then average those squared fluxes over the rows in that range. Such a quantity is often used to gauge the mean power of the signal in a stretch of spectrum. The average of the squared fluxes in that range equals 1536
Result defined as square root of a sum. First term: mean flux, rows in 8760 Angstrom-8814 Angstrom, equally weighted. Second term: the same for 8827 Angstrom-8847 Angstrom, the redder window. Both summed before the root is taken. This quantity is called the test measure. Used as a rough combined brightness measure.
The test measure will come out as 8.83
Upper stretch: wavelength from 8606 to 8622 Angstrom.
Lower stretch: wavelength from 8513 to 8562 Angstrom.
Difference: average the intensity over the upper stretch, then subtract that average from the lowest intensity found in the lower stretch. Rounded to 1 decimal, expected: -12.6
